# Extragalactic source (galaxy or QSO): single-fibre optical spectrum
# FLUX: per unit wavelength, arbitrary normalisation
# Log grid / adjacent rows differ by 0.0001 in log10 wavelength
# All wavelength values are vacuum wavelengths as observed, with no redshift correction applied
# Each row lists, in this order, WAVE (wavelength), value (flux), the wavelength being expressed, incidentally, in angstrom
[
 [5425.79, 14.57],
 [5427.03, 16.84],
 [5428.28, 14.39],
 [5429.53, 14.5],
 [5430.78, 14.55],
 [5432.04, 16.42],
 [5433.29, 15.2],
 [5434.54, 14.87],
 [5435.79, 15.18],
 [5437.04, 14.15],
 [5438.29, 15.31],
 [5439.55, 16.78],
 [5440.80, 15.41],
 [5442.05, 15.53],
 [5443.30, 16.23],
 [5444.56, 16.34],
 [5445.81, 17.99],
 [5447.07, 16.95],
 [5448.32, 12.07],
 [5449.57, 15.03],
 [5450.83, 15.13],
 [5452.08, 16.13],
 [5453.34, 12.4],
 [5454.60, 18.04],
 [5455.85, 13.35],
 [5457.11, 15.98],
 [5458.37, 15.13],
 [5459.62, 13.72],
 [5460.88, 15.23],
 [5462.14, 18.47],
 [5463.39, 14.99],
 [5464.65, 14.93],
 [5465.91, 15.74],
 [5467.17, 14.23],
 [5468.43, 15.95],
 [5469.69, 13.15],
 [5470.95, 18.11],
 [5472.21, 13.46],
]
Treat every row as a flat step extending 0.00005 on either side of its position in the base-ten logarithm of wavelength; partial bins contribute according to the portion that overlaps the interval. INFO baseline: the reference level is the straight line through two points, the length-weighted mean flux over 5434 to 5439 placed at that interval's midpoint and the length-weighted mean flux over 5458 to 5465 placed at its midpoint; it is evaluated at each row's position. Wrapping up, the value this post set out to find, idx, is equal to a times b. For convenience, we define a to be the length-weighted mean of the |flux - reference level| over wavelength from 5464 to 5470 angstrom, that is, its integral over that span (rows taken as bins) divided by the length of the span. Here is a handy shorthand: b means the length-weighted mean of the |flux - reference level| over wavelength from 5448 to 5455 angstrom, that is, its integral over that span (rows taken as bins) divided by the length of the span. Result 1.4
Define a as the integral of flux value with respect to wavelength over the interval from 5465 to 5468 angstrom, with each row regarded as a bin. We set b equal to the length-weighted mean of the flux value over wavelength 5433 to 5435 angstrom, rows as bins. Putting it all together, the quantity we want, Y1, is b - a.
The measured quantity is -30.0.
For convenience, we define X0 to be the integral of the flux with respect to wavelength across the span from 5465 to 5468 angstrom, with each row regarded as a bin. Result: 45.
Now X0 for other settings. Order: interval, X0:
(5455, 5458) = 45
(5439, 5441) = 32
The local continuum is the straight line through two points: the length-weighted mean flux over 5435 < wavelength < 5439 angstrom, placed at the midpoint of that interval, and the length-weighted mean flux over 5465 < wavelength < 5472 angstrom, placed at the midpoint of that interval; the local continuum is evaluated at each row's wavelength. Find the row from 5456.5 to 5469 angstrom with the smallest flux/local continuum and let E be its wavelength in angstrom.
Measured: 5459.62 angstrom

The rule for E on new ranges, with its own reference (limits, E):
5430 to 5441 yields 5437.04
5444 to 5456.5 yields 5448.32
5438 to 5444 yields 5438.29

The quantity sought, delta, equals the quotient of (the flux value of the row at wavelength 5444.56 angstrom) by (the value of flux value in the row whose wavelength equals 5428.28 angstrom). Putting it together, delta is 1.14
